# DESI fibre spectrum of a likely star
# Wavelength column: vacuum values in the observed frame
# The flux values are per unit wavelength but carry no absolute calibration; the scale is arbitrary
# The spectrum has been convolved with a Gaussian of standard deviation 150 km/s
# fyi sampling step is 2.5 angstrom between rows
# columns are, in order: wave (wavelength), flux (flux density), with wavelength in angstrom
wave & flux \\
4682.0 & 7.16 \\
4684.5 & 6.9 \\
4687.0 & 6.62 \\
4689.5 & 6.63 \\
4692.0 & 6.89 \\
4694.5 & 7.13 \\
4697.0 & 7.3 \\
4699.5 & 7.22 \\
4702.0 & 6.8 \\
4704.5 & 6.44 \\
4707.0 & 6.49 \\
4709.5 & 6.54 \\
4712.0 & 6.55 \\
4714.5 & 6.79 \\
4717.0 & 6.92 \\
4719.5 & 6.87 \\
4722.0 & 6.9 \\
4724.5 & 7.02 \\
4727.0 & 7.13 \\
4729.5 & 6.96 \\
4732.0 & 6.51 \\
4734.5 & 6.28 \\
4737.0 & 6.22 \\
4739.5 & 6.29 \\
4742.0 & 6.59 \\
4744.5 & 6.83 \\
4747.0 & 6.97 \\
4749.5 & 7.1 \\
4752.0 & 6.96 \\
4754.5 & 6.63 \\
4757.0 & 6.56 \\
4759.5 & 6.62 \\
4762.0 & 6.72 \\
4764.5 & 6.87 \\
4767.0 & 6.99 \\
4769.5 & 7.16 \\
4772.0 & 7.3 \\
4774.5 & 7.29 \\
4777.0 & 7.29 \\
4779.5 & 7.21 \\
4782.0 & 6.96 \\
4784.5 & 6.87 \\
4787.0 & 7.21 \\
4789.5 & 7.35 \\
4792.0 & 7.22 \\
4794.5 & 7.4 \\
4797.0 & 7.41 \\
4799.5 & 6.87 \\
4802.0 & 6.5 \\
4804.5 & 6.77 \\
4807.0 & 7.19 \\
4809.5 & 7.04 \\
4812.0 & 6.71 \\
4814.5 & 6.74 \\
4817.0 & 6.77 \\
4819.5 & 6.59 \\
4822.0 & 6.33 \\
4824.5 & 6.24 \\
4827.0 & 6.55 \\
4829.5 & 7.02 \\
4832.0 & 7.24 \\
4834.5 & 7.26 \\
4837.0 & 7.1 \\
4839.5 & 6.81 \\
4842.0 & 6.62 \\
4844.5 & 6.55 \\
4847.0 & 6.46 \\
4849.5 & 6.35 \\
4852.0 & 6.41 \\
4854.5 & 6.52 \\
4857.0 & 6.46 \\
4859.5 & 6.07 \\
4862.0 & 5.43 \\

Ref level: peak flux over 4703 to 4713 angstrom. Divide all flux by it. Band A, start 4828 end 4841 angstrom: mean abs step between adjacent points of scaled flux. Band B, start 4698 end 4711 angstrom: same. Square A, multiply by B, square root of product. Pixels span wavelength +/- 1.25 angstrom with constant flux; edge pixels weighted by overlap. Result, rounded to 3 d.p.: 0.005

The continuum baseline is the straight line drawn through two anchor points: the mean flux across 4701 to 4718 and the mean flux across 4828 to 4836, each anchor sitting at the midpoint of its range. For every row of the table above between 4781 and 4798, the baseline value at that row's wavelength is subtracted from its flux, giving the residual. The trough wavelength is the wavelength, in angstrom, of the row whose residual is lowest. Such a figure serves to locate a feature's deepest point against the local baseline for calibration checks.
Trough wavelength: 4784.5 angstrom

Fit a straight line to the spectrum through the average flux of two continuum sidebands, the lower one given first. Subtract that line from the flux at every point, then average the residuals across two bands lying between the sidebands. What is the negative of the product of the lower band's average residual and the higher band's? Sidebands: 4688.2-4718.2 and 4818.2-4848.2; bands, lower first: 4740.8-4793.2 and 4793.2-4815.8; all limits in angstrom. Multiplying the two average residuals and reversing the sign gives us -0.05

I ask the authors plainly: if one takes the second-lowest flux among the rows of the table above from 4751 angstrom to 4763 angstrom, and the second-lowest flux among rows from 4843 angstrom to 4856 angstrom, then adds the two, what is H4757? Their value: 13.0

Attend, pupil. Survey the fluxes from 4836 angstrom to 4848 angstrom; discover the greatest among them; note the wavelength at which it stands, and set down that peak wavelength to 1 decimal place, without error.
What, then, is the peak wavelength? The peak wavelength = 4837.0 angstrom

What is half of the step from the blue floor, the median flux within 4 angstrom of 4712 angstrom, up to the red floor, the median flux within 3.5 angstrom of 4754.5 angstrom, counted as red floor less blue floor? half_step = 0.04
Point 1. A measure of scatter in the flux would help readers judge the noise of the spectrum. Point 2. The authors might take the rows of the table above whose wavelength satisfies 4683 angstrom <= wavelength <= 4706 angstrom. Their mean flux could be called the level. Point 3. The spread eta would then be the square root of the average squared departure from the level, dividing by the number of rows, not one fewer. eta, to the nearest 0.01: 0.28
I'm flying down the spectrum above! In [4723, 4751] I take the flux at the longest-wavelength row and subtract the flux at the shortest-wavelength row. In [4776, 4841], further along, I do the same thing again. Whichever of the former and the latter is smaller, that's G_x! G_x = -0.5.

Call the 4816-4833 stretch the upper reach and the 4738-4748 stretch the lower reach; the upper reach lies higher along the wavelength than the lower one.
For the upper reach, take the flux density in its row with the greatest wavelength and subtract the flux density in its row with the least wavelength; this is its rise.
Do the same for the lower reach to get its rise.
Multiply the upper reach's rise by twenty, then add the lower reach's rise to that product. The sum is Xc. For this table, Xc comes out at 10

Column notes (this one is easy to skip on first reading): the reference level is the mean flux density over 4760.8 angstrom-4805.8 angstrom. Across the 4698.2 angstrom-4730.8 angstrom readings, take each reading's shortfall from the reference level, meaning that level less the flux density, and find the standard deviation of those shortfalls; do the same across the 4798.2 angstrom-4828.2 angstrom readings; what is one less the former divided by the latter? 0.09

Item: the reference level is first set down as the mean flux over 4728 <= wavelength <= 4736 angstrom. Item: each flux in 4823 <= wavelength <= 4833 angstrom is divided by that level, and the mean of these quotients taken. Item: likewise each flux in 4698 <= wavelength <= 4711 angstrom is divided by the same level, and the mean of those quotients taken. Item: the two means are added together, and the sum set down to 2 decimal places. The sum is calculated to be 2.04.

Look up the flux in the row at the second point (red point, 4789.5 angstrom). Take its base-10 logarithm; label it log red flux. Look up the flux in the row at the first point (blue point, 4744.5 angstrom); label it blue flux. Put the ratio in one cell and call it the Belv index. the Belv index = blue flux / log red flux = 7.88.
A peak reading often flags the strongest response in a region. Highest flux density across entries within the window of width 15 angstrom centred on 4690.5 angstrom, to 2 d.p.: 7.30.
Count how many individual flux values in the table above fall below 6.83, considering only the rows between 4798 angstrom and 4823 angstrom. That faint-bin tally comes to 7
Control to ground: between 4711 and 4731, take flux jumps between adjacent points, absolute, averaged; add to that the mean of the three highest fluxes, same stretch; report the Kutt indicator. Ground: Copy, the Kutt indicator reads 7.16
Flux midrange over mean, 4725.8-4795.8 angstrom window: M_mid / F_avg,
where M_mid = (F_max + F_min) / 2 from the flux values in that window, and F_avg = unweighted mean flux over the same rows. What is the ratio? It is 0.99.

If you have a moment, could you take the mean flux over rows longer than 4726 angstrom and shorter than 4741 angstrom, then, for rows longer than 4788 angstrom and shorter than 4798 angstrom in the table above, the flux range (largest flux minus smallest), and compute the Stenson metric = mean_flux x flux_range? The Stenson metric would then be 1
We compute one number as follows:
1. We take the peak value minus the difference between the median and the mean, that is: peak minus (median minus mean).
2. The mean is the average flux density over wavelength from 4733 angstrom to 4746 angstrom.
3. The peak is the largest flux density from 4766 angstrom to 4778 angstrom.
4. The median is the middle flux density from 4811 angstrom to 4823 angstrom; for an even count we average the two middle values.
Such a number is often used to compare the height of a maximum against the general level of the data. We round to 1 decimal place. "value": 7.0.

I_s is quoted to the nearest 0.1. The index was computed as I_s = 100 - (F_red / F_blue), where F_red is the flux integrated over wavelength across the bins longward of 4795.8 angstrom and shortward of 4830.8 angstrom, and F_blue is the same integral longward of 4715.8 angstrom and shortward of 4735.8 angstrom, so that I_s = 98.3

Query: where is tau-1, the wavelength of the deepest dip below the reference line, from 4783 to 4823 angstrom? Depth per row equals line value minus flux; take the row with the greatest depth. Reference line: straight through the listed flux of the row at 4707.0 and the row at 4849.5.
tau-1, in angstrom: 4822.0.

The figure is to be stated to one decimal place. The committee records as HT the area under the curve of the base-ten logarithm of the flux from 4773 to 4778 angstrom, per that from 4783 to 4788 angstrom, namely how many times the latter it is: 1.0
